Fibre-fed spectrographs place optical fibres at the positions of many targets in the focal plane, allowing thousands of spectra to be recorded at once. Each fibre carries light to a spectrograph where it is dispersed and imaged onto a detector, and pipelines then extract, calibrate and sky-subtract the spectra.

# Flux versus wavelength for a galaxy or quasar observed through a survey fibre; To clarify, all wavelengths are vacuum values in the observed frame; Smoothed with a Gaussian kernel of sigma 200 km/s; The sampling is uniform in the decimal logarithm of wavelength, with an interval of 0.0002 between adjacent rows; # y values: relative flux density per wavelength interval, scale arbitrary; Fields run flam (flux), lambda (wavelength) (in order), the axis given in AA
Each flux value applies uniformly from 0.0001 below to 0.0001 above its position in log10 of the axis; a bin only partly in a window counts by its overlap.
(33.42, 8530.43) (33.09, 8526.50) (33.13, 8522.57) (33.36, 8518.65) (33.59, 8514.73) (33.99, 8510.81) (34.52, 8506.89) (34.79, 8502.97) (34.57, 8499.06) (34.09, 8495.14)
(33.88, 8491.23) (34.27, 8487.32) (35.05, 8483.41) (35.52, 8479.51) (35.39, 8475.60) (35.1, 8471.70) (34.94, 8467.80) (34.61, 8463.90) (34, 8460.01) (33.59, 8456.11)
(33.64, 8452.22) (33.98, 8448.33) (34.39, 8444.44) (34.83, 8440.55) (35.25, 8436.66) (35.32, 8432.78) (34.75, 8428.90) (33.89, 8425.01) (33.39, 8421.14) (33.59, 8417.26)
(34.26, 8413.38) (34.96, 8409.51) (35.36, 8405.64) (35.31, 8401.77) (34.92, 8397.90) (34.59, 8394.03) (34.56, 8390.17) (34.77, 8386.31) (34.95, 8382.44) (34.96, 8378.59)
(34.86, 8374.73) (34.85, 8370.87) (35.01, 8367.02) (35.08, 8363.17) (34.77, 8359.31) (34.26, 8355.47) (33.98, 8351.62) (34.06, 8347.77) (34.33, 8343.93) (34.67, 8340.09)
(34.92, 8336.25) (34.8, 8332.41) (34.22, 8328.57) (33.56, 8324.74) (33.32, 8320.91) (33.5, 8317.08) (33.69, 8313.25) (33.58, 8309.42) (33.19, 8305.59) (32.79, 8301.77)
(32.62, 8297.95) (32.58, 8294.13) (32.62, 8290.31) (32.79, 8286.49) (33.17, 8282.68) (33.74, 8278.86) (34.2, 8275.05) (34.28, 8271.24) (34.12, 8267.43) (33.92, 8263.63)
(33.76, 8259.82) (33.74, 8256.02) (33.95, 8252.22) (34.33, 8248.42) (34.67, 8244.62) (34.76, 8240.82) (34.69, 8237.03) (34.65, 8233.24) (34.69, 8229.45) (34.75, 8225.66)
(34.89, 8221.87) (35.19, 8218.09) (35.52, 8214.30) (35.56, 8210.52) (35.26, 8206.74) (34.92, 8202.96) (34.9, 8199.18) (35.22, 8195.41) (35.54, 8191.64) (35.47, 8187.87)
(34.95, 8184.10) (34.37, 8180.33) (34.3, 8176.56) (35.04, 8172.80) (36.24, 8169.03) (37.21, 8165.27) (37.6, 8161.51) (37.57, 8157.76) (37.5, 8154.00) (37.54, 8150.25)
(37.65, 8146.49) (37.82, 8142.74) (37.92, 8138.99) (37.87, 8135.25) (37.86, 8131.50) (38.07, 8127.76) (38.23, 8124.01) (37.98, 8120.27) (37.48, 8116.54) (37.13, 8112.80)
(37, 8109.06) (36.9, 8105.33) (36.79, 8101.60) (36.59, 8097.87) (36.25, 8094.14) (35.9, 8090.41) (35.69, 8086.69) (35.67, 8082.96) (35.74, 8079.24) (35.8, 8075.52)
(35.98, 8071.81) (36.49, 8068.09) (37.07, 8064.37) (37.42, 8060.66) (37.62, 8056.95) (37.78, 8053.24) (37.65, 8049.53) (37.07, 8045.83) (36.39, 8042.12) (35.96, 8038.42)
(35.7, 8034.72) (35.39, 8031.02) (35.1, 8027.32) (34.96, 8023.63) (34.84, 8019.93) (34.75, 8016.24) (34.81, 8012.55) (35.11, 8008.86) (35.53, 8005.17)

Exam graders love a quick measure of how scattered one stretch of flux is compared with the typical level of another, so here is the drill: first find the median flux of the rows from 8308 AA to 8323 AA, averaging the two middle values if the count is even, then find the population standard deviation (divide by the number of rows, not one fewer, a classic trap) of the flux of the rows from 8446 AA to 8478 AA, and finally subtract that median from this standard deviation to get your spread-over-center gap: -32.9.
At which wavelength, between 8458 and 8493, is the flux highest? 8479.51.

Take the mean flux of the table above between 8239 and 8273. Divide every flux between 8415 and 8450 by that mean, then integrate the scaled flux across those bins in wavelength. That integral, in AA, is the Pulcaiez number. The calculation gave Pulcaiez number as 35.2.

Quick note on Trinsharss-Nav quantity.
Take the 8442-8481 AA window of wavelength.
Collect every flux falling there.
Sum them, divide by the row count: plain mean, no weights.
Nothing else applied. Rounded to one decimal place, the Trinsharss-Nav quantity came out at 34.5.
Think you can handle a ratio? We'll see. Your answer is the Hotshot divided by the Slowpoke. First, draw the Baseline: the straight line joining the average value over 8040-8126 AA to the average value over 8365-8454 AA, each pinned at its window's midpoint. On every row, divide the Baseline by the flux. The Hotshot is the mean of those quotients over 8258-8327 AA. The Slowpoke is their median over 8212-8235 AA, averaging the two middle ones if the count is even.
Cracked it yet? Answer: 1.03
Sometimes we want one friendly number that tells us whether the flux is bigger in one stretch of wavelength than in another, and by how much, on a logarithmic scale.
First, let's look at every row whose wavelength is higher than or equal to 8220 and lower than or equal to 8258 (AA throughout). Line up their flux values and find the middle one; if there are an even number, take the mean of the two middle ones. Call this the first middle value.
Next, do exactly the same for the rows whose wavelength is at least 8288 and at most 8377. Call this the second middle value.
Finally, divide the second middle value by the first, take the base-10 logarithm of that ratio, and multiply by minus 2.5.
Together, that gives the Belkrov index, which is 0.02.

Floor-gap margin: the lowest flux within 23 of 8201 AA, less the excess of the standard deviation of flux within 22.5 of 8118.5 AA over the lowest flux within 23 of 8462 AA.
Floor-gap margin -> 67.4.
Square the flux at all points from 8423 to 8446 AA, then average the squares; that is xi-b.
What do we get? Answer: 1207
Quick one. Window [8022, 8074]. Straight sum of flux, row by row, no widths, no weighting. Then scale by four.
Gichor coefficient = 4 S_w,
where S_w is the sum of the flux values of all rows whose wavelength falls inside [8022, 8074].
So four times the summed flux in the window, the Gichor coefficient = 2042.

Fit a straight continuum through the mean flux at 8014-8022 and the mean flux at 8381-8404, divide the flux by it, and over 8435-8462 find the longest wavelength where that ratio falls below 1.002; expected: 8460.01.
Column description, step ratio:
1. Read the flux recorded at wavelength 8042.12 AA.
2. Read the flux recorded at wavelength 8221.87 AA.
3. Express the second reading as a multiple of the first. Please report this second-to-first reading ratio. 0.959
